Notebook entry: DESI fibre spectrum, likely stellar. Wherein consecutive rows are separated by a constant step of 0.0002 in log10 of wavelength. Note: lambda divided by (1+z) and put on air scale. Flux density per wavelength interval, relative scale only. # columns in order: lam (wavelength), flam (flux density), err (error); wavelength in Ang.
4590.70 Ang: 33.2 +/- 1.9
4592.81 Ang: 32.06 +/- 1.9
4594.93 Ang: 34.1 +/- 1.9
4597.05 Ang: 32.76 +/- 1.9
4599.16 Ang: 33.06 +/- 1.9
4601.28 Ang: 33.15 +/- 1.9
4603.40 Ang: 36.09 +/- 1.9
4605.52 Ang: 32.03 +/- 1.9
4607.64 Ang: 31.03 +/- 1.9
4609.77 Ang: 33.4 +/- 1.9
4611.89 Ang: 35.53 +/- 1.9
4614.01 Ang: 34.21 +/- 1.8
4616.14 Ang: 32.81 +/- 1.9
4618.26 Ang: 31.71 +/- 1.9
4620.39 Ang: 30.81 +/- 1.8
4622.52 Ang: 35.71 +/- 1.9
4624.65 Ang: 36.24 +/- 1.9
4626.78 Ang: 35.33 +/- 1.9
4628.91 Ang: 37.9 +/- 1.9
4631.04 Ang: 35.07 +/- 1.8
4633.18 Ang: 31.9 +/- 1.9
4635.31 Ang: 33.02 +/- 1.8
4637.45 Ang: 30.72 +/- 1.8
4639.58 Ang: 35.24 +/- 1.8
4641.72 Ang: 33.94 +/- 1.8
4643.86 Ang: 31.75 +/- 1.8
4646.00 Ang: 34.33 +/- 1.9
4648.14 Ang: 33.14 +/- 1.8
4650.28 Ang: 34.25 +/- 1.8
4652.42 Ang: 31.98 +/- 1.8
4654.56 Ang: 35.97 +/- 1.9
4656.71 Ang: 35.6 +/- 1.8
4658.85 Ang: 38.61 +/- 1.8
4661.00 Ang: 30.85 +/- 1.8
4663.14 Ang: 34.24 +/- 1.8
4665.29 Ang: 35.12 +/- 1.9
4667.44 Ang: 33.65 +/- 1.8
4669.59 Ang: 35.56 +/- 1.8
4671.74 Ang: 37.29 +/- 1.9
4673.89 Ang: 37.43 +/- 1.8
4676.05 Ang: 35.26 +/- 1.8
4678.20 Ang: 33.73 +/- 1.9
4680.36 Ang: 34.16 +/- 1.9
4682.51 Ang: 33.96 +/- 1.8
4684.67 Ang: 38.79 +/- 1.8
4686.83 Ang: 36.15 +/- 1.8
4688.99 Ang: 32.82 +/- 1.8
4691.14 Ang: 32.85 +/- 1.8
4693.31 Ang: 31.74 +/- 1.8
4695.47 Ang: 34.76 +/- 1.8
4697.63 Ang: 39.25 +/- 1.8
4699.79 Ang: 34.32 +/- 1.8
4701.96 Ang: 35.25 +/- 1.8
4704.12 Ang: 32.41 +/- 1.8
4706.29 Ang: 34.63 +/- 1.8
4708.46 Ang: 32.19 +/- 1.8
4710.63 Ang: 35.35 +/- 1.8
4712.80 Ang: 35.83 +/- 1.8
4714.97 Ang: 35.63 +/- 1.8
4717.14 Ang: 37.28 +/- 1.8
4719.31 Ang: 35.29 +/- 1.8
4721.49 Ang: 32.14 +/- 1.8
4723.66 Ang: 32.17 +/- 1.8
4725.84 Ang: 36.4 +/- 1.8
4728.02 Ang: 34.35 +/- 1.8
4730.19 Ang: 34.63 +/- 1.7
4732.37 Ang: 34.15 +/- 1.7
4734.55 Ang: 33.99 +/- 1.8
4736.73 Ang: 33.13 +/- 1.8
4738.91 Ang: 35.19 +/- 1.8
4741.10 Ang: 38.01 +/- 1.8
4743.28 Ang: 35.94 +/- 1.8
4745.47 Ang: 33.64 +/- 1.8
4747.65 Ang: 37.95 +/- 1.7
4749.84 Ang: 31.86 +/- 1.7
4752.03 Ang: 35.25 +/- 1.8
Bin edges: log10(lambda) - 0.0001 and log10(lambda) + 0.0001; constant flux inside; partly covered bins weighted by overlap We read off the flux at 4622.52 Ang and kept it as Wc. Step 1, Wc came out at 35.71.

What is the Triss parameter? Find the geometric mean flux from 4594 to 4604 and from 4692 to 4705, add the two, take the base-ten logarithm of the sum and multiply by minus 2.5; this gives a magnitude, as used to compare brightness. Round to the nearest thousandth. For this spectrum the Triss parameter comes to -4.587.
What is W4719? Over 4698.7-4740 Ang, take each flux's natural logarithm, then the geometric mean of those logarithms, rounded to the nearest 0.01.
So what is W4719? 3.54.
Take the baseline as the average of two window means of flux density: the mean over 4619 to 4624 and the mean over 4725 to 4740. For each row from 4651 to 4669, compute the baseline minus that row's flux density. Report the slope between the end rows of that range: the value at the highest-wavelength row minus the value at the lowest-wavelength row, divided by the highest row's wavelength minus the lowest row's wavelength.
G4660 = -0.11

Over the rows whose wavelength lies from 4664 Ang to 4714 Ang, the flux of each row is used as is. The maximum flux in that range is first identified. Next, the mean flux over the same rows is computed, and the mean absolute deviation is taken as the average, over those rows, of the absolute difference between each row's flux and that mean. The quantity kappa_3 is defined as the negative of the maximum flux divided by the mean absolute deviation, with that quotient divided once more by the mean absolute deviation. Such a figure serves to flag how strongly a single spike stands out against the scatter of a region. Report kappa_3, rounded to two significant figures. -17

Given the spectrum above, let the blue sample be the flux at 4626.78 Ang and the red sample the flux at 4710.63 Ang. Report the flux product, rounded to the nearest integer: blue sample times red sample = 1249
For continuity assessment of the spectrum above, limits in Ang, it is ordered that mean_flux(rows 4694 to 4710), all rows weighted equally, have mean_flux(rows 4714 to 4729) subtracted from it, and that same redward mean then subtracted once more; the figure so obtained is -34.8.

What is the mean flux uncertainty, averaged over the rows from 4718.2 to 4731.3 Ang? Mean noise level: 1.783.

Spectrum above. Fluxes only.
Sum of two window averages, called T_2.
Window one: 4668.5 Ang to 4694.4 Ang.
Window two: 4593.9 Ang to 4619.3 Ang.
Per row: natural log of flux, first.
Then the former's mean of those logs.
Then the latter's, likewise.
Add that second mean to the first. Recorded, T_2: 7.06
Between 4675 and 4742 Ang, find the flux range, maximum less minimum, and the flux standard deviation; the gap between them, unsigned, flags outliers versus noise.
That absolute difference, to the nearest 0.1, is 5.6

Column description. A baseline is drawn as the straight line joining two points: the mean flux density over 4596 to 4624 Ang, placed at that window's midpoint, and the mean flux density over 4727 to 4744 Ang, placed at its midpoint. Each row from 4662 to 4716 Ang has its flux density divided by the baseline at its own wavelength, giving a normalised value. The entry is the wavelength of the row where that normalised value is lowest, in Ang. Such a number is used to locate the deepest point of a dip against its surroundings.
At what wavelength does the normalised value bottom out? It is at 4693.31 Ang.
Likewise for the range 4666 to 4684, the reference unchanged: 4678.20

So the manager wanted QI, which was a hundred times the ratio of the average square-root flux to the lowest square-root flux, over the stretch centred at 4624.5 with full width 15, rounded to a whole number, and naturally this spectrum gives 106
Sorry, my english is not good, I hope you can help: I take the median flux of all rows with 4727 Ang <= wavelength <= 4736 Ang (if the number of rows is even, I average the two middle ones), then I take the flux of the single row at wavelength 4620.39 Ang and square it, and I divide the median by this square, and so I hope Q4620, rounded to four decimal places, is 0.0361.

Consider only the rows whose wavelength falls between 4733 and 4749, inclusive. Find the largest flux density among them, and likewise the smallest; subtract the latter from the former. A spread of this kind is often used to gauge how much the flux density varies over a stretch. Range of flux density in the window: 4.9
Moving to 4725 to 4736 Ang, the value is 2.4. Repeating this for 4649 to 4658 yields 4.0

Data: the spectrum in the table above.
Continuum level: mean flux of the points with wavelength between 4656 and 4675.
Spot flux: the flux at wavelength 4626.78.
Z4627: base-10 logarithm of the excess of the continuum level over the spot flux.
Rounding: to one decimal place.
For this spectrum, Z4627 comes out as -1.4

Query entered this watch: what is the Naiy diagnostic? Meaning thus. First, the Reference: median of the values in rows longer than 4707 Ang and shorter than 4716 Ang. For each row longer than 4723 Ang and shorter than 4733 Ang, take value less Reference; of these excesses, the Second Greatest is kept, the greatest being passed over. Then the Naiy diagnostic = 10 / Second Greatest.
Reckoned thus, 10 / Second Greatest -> -12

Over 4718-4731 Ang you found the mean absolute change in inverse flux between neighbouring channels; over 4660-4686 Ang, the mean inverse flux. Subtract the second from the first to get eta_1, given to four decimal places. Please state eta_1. -0.0270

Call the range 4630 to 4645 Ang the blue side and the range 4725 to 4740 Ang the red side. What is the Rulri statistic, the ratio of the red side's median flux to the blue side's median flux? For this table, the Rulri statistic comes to 1.04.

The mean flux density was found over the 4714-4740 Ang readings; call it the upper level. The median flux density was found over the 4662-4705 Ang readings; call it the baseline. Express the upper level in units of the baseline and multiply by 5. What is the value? 5.00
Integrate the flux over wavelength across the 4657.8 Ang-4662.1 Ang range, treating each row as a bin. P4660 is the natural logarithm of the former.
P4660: 5.0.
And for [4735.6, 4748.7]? 6.1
